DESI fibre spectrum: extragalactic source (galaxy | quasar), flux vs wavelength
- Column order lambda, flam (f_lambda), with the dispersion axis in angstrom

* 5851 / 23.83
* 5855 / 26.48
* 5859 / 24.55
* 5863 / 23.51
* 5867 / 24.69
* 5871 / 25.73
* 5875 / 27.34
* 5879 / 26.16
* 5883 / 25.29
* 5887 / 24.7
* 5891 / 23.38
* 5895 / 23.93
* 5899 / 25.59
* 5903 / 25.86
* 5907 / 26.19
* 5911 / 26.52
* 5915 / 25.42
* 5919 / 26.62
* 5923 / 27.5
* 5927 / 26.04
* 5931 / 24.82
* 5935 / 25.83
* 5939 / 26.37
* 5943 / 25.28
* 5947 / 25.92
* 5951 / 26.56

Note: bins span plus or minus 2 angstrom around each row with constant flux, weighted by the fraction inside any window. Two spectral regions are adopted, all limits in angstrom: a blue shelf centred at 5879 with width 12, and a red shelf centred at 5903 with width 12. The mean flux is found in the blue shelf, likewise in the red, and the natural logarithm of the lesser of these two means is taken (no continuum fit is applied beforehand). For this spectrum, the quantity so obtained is 3.25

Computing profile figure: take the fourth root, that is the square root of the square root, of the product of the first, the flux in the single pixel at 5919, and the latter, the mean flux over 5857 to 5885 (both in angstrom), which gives 5.10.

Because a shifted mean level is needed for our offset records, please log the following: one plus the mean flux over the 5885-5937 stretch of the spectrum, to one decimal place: 26.6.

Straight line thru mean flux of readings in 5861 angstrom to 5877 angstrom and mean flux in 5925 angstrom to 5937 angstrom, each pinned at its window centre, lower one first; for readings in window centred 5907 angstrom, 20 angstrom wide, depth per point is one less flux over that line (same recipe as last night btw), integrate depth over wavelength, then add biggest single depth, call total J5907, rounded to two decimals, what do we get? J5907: -0.35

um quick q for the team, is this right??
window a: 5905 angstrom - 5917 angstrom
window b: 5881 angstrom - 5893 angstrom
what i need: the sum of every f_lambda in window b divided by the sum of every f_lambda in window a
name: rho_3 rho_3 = 0.939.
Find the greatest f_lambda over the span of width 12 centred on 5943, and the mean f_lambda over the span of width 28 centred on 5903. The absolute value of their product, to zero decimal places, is 666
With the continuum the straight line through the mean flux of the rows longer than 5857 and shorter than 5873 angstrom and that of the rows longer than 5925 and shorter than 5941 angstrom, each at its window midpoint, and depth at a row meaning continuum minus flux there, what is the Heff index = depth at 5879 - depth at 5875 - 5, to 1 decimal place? -3.8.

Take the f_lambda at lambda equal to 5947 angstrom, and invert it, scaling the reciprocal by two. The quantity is 0.0772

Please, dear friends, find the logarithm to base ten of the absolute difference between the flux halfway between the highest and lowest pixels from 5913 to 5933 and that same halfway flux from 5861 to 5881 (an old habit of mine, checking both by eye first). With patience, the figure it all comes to -0.13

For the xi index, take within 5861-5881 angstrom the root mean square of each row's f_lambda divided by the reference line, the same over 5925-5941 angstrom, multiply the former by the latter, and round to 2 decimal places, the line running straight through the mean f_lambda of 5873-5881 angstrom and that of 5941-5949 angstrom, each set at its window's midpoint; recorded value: 0.95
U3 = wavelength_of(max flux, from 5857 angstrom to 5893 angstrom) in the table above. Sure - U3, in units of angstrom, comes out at 5875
